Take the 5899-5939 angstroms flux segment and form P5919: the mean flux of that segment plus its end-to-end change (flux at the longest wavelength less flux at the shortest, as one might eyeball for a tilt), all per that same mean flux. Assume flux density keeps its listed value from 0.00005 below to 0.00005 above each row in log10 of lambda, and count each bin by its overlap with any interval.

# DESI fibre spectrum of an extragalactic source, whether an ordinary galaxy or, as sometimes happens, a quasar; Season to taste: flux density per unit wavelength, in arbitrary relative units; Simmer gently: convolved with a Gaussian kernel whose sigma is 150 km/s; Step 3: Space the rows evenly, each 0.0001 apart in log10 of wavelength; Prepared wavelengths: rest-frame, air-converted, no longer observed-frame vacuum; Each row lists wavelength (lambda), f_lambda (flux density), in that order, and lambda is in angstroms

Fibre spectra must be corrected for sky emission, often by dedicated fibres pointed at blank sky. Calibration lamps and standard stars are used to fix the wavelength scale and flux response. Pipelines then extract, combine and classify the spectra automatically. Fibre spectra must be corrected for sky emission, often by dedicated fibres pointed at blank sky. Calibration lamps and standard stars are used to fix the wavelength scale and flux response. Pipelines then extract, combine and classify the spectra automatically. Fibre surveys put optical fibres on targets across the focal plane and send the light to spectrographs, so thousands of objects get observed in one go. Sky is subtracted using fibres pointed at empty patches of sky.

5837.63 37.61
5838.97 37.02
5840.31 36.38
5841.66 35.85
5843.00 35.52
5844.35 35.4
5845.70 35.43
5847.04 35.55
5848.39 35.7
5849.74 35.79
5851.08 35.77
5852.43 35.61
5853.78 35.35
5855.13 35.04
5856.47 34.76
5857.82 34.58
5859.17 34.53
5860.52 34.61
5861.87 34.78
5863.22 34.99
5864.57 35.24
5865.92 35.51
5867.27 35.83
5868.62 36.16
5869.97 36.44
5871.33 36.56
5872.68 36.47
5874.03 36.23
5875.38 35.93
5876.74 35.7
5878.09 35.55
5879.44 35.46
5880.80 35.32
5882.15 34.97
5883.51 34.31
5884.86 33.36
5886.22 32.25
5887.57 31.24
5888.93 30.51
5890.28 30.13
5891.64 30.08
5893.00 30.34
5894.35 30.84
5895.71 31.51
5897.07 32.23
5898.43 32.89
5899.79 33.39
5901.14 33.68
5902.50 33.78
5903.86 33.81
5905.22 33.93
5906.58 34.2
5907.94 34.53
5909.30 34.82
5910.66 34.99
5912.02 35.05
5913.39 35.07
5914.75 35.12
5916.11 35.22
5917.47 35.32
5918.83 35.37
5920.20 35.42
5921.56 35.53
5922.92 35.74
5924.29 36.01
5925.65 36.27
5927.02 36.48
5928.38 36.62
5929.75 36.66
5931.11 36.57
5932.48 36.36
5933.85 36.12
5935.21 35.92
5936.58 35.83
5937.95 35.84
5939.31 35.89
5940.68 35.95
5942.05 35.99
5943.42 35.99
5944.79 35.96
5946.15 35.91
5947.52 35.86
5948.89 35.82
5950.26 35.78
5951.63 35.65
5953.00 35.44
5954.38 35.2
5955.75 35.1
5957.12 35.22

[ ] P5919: 1.07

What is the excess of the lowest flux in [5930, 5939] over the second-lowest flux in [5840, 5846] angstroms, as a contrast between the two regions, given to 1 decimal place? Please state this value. 0.4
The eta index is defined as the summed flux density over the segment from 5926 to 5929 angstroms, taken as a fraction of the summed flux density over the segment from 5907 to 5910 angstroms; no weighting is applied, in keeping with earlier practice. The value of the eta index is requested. 1.05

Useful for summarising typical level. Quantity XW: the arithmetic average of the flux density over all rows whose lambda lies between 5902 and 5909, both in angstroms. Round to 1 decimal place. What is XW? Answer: 34.1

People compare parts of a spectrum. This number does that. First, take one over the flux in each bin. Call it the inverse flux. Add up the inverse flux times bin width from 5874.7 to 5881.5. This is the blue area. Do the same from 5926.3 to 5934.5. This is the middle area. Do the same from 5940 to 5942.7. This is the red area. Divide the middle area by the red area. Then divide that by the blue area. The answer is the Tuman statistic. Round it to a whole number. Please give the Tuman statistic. 16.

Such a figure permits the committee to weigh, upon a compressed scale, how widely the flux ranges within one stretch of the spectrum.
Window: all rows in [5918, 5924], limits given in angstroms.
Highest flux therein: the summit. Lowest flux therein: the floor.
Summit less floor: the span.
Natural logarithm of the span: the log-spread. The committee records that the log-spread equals -1.0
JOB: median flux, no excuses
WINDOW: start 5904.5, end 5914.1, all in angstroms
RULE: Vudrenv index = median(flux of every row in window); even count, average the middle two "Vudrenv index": 34.82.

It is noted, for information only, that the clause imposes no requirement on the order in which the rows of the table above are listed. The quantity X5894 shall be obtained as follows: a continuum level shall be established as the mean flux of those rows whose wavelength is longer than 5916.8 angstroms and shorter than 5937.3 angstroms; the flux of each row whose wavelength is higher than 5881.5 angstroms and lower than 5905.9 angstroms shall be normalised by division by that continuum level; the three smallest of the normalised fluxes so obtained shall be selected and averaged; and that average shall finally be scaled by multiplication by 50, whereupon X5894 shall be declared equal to 42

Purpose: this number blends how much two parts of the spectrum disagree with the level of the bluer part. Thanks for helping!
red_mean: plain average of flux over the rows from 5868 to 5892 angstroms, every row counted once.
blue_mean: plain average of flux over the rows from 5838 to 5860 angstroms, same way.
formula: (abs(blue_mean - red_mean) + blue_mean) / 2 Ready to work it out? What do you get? 18.4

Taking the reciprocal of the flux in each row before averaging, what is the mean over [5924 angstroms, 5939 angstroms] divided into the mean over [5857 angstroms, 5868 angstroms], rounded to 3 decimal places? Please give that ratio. 1.035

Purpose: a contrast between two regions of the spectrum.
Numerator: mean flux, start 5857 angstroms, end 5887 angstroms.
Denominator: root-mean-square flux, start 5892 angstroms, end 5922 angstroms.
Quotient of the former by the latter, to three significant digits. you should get 1.04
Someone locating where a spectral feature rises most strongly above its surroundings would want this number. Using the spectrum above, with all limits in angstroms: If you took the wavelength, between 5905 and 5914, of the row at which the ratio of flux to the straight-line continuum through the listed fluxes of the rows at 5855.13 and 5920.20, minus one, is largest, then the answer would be 5913.39 angstroms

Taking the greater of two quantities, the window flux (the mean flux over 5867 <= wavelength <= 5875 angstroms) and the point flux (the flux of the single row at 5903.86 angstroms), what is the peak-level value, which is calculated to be 36.3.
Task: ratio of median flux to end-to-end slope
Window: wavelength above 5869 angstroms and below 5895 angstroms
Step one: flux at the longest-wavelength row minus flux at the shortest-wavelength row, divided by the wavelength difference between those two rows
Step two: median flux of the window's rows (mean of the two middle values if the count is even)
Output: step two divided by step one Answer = -152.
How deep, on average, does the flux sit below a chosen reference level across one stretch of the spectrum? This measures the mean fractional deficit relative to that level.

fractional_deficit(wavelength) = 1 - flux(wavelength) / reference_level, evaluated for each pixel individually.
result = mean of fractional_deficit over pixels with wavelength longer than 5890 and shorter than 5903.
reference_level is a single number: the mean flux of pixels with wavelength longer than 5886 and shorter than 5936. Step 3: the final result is 0.067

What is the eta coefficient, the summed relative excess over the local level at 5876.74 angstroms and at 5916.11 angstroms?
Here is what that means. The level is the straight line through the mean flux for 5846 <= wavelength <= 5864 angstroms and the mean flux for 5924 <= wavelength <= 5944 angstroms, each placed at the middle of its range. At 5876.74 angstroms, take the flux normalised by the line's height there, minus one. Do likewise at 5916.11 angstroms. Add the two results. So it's -0.013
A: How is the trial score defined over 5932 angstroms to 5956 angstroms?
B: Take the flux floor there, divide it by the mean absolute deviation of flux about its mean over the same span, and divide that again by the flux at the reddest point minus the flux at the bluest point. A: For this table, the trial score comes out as -133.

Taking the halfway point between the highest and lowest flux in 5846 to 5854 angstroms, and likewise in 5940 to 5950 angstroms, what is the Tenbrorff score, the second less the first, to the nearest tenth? 0.3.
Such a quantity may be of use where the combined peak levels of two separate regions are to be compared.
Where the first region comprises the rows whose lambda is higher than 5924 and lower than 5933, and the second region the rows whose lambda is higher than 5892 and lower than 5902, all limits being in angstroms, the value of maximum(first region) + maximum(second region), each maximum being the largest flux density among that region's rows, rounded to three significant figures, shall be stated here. 70.3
